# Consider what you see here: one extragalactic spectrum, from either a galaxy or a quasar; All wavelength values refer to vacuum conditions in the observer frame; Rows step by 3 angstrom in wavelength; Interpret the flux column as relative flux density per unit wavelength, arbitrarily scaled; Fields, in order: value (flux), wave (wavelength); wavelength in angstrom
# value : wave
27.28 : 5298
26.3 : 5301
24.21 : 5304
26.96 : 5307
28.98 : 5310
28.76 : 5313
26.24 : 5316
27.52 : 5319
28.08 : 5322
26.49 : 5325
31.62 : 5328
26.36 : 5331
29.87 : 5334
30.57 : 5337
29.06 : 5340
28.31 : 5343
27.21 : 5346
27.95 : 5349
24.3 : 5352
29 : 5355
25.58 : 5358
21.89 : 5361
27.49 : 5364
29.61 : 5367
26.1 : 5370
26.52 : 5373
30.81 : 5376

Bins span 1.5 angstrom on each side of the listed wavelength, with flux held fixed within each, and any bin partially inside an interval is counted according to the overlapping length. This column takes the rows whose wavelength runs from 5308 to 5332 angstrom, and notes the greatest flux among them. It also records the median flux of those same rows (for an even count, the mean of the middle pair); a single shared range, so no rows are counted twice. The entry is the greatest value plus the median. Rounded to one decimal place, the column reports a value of 59.4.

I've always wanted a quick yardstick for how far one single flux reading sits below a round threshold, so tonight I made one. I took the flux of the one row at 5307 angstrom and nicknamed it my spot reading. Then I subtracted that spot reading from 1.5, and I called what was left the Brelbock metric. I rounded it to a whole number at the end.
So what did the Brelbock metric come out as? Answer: -25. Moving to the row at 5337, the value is -29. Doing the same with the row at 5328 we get -30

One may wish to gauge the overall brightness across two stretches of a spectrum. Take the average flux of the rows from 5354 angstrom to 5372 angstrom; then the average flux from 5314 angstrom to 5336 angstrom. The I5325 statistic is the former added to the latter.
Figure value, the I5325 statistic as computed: 54.6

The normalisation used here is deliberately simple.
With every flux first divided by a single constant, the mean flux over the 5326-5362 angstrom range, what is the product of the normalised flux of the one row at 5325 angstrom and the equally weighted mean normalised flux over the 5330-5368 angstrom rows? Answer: 0.95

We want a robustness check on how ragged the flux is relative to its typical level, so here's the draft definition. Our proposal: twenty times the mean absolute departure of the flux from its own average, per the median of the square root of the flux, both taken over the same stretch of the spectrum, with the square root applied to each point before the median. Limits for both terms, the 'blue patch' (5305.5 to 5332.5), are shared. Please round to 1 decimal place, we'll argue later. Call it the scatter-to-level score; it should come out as 5.0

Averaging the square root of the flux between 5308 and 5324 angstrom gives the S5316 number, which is 5.28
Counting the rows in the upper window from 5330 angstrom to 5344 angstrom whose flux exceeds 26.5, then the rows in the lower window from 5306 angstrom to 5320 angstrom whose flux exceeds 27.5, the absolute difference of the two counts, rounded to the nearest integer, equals 1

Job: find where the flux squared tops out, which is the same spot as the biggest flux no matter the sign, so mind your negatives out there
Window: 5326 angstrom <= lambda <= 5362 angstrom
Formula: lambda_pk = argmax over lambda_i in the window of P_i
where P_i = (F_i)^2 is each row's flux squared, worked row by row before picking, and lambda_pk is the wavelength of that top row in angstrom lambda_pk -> 5328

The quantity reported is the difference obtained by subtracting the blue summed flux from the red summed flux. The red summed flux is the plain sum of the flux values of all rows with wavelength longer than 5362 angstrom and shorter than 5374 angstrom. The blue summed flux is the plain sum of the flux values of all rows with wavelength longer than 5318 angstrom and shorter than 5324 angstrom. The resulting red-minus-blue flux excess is 54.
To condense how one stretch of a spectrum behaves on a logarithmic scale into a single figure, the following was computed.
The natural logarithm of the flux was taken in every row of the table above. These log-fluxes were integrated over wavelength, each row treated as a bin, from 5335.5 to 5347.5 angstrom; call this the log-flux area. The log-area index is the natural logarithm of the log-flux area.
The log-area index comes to 3.70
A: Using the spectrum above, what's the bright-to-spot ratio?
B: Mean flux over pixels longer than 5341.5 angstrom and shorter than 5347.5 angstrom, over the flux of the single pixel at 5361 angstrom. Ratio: 1.27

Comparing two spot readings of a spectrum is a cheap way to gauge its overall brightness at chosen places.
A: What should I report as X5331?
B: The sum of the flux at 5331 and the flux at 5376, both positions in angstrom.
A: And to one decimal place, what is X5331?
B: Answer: 57.2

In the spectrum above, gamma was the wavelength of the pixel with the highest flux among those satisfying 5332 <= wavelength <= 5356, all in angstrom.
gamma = 5337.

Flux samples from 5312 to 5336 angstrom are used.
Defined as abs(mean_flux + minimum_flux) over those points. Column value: 54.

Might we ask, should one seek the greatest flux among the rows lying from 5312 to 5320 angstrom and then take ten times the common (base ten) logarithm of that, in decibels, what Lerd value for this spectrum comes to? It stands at 14.6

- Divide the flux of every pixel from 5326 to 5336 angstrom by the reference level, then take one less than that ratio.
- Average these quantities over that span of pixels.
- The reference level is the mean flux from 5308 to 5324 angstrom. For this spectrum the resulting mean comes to 0.05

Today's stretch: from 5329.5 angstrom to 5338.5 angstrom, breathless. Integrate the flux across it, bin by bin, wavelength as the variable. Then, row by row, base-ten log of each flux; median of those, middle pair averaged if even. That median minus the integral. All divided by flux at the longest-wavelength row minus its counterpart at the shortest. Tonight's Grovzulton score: -62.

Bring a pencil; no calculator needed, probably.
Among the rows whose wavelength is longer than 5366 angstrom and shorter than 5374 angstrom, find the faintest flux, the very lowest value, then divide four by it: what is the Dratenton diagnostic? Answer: 0.153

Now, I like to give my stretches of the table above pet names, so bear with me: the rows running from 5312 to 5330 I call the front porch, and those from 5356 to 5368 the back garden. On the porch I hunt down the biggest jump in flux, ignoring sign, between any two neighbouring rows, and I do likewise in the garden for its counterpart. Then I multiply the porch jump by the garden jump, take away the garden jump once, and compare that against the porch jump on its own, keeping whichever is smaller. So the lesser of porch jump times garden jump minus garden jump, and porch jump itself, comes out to 5.1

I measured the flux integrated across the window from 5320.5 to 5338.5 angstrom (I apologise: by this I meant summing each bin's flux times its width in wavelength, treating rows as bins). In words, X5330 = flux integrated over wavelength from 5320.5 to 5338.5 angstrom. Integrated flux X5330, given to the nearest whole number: 519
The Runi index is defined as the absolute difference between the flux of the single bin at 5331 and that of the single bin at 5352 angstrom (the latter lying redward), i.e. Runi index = 2.1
